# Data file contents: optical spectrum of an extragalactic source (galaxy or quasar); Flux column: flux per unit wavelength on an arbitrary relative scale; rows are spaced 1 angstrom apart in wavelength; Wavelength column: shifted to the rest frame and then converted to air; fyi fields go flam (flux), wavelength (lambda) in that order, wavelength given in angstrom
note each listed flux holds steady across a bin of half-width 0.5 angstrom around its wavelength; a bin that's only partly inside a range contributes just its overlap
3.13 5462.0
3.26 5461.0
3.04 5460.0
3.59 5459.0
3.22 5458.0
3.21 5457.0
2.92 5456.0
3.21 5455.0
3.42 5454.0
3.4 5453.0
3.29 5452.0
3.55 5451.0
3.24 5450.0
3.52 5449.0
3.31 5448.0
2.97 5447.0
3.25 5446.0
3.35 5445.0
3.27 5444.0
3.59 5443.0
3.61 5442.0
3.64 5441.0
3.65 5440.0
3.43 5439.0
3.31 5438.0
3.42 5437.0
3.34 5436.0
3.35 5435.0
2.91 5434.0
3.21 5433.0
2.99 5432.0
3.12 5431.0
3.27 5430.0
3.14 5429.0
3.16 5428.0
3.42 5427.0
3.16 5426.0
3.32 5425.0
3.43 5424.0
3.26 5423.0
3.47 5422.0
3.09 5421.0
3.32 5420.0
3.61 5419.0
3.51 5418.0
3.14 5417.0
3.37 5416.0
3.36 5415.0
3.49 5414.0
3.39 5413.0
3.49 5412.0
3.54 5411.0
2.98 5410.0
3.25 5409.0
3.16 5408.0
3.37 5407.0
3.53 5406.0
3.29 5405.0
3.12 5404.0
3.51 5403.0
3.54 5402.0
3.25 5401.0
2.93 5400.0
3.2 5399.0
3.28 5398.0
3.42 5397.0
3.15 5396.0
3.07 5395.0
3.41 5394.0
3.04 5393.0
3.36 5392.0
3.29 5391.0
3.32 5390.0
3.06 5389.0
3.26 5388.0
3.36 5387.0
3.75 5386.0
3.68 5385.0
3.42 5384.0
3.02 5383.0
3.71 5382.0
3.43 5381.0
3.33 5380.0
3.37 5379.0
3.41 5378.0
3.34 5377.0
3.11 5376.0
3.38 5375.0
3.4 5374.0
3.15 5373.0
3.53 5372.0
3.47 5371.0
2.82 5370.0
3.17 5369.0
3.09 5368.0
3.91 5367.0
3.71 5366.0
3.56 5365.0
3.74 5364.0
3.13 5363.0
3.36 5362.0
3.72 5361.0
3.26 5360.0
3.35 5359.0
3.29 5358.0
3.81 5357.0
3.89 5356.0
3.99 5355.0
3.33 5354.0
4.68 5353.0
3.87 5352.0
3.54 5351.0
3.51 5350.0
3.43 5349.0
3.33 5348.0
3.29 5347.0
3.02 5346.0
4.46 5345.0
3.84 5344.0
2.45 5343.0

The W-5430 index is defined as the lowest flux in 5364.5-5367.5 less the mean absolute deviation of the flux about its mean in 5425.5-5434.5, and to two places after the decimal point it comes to 3.46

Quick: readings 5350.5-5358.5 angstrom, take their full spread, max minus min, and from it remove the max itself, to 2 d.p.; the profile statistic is -3.29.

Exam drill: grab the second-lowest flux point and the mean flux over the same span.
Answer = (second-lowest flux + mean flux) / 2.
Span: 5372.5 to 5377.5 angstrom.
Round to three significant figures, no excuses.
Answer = 3.21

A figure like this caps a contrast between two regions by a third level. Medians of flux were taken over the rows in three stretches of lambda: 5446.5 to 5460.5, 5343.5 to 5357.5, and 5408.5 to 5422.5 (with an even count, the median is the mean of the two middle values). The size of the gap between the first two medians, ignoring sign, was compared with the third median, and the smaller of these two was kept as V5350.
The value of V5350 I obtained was 0.410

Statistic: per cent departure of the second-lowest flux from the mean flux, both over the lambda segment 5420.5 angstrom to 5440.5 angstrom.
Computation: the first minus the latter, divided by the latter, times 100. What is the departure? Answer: -8.6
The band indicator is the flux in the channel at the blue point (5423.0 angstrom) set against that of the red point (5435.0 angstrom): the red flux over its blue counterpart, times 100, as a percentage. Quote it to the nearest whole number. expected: 103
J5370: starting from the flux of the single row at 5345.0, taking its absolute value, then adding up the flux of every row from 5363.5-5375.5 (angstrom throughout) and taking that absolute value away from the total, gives 36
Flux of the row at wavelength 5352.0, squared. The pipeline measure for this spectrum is 15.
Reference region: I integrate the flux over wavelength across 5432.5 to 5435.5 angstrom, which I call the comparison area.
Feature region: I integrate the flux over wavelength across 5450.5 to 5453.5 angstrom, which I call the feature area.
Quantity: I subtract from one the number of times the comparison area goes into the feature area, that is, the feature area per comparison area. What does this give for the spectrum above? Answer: -0.08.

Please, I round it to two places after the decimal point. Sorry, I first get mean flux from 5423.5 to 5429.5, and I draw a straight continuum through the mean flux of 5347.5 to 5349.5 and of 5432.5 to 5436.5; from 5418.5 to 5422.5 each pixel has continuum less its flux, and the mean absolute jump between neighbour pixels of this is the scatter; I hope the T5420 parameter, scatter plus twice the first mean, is 6.84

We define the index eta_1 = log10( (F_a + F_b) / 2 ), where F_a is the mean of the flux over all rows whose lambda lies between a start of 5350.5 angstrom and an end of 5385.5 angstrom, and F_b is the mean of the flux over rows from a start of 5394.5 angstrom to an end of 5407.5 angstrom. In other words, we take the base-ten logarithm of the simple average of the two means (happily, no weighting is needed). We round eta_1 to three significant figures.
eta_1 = 0.529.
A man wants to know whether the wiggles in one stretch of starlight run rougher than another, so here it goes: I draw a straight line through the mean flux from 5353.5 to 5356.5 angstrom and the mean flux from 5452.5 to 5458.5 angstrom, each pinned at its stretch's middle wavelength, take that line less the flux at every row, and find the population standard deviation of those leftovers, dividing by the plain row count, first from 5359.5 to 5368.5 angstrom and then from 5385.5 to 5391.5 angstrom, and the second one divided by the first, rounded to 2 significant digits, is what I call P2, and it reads 0.71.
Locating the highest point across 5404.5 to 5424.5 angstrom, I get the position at 5419.0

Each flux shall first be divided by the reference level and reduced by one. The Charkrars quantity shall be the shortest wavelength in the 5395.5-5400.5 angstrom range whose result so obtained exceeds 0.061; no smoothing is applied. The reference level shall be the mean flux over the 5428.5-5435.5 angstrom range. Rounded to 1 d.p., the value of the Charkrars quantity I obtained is 5397.0 angstrom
